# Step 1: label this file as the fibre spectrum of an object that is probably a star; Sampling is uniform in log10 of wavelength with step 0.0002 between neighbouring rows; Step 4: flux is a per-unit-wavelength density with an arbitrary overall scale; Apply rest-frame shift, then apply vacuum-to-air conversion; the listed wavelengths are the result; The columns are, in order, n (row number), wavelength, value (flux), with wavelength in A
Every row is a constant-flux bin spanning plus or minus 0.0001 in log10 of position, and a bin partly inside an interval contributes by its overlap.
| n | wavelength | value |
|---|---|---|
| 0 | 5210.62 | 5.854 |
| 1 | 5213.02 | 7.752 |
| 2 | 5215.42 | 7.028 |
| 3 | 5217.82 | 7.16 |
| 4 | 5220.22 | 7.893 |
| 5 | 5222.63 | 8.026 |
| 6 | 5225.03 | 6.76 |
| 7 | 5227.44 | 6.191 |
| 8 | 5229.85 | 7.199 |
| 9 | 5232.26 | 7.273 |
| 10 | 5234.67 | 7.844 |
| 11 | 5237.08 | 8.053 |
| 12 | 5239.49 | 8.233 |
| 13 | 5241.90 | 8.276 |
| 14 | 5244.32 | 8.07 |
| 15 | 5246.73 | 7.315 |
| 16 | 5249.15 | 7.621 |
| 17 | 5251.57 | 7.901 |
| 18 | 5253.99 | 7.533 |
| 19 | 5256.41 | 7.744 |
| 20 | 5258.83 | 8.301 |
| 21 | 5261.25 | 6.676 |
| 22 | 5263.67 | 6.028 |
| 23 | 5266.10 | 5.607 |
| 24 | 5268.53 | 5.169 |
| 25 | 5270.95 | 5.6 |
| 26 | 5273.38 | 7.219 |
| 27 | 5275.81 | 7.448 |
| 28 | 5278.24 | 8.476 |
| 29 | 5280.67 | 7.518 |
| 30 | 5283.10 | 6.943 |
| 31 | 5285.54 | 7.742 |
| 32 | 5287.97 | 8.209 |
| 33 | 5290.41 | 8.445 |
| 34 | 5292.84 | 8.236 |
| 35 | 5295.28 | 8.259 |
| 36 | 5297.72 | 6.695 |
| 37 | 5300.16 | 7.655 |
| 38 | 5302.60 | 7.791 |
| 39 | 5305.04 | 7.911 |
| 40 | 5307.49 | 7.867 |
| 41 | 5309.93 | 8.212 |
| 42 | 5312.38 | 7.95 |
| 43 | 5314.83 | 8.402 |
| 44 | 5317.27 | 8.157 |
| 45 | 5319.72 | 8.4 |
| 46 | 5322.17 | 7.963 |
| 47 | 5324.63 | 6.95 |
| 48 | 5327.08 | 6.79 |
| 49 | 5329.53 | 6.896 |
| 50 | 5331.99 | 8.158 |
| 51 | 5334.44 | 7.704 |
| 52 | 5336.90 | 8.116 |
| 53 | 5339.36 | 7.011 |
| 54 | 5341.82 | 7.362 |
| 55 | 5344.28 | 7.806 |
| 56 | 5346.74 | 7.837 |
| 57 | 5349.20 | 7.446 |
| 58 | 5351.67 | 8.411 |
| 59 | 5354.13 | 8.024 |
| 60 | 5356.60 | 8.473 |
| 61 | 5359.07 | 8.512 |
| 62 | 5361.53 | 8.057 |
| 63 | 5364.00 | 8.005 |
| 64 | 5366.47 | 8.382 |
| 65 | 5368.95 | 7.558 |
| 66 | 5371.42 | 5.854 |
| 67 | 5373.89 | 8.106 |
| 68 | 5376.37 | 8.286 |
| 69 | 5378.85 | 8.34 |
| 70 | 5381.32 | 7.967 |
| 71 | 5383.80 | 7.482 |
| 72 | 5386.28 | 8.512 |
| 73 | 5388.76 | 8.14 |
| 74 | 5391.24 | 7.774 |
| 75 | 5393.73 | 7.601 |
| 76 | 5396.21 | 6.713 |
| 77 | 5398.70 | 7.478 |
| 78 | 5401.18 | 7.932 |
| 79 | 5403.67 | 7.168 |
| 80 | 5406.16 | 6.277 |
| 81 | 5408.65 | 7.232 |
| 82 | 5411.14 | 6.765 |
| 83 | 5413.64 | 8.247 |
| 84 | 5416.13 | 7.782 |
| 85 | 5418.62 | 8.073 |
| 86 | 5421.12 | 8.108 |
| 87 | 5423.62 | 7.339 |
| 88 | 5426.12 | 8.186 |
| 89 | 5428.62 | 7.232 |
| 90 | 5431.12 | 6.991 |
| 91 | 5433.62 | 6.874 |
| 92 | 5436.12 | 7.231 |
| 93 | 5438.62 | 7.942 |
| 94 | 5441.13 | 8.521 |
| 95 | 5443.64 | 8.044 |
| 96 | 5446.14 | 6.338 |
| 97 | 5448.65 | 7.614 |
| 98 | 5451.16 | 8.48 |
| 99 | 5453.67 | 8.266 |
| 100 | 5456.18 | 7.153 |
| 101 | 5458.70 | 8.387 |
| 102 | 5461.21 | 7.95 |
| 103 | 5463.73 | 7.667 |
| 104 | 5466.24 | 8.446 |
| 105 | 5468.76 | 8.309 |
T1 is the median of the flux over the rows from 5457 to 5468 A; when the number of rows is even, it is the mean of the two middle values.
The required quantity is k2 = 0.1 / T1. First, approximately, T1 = 8.2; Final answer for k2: 0.0122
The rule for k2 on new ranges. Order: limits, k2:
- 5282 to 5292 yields 0.0125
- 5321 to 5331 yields 0.0144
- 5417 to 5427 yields 0.0124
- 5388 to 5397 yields 0.0130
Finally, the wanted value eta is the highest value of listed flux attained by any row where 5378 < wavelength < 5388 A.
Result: 8.512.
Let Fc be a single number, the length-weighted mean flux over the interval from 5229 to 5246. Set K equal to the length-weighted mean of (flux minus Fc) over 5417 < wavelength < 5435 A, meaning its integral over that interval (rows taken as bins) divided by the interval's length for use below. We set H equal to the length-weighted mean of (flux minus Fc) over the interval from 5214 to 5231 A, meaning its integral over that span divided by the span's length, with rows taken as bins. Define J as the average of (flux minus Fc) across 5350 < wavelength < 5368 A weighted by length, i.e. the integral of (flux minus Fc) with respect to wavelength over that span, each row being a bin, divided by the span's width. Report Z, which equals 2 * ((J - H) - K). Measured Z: 2.7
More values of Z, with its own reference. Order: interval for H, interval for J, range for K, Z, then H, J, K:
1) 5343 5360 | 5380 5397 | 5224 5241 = 0.3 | 0.21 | -0.08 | -0.46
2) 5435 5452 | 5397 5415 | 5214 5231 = 0.5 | -0.13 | -0.56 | -0.66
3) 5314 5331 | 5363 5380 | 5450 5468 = -0.1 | -0.21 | -0.07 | 0.20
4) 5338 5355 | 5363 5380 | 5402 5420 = 1.1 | -0.16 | -0.07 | -0.47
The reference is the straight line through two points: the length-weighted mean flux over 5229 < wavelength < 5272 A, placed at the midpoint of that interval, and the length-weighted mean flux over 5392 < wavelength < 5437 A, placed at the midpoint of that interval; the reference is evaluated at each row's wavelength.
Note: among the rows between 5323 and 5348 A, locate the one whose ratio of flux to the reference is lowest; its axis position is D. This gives 5327.08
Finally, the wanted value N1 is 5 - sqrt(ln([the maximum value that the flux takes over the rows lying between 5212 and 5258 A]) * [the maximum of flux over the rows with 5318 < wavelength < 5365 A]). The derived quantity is 0.759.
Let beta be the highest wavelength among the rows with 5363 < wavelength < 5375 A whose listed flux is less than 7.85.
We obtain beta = 5371.42 A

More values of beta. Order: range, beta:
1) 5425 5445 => 5436.12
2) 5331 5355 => 5349.20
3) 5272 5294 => 5285.54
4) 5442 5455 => 5448.65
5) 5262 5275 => 5273.38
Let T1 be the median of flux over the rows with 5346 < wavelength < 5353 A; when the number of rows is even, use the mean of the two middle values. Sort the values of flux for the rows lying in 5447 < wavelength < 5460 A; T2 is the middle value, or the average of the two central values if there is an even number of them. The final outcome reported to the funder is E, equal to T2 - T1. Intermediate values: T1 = 7.84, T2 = 8.3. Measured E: 0.4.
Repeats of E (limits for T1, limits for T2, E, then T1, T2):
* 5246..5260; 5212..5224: 0.1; 7.68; 7.8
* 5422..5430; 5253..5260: 0.4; 7.34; 7.7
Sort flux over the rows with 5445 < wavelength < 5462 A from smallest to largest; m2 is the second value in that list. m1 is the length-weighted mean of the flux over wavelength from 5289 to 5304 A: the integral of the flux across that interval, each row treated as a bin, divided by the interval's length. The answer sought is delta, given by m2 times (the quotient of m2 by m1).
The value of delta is 6.5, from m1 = 7.85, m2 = 7.153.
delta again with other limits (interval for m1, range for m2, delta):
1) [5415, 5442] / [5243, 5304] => 4.1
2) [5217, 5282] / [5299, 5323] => 8.3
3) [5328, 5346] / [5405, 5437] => 6.0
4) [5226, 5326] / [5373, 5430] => 6.0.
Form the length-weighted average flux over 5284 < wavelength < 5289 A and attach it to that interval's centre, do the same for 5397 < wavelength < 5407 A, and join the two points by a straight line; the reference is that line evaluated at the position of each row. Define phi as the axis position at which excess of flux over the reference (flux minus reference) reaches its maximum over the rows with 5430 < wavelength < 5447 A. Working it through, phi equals 5441.13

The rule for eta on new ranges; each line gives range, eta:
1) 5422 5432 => 8.186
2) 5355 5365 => 8.512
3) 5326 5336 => 8.158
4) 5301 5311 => 8.212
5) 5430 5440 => 7.942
